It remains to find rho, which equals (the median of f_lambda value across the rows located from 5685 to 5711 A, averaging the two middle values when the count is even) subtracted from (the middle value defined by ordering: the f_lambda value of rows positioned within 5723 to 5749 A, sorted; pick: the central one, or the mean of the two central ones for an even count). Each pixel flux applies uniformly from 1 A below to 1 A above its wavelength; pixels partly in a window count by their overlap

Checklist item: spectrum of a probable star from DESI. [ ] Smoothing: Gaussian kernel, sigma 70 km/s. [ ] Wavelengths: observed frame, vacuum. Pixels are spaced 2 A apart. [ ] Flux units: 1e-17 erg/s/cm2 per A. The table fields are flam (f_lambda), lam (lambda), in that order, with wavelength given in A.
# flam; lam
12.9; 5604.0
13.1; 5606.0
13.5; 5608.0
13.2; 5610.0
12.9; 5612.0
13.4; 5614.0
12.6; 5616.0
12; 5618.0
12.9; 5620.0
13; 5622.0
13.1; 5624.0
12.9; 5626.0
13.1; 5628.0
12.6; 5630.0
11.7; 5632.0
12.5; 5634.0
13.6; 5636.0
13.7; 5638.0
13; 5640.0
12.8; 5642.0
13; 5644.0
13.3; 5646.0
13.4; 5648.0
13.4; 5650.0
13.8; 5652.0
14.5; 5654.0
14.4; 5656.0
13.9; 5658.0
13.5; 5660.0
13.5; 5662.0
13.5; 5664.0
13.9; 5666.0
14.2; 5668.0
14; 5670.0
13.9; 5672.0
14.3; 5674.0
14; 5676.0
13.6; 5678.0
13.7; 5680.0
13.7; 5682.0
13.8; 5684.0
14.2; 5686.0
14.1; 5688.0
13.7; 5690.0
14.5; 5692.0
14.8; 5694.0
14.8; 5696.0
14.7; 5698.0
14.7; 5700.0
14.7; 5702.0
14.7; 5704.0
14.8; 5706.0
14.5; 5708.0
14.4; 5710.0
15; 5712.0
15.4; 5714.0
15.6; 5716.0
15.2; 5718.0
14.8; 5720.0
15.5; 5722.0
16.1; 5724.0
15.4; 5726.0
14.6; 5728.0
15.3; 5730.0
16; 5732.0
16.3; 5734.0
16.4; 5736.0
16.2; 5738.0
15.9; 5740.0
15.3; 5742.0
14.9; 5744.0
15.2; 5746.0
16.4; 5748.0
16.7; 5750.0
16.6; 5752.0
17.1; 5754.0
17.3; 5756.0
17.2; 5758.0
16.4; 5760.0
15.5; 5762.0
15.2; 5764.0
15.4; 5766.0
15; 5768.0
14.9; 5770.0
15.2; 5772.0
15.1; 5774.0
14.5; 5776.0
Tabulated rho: 1.2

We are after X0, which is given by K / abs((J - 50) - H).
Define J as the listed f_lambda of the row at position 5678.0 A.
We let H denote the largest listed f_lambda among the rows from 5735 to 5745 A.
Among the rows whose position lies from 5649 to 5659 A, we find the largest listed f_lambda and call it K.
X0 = 0.275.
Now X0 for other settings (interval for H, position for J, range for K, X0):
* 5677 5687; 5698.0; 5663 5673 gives 0.287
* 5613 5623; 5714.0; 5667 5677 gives 0.298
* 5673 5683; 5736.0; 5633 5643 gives 0.286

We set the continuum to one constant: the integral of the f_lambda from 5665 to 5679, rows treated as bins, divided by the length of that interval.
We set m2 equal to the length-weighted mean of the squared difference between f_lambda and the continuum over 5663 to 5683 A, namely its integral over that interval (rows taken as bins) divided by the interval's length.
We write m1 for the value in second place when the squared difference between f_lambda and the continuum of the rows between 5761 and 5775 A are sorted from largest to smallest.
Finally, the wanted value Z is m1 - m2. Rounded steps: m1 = 2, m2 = 0.07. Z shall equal 2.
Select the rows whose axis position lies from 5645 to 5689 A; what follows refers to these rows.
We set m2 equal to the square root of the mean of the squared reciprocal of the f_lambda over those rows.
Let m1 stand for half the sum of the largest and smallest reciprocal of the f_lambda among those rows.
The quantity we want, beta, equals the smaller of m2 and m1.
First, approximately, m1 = 0.0721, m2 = 0.072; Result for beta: 0.0721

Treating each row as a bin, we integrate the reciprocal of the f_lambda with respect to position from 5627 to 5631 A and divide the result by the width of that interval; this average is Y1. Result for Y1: 0.0779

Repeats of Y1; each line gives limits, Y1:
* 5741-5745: 0.0662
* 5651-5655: 0.0707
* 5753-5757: 0.0581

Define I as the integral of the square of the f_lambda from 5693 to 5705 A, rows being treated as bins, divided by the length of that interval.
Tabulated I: 217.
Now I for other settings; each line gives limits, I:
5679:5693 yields 195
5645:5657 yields 191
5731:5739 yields 263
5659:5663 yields 182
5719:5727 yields 239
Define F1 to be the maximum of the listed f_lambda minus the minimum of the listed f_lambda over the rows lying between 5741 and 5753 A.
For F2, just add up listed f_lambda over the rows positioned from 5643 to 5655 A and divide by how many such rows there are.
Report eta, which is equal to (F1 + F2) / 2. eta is 7.7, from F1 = 1.8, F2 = 13.6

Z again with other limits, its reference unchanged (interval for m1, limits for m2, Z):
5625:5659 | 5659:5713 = 2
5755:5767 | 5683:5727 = 9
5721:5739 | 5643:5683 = 5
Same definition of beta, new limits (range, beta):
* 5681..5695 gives 0.0703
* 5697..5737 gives 0.0652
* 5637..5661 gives 0.0735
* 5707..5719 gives 0.0667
